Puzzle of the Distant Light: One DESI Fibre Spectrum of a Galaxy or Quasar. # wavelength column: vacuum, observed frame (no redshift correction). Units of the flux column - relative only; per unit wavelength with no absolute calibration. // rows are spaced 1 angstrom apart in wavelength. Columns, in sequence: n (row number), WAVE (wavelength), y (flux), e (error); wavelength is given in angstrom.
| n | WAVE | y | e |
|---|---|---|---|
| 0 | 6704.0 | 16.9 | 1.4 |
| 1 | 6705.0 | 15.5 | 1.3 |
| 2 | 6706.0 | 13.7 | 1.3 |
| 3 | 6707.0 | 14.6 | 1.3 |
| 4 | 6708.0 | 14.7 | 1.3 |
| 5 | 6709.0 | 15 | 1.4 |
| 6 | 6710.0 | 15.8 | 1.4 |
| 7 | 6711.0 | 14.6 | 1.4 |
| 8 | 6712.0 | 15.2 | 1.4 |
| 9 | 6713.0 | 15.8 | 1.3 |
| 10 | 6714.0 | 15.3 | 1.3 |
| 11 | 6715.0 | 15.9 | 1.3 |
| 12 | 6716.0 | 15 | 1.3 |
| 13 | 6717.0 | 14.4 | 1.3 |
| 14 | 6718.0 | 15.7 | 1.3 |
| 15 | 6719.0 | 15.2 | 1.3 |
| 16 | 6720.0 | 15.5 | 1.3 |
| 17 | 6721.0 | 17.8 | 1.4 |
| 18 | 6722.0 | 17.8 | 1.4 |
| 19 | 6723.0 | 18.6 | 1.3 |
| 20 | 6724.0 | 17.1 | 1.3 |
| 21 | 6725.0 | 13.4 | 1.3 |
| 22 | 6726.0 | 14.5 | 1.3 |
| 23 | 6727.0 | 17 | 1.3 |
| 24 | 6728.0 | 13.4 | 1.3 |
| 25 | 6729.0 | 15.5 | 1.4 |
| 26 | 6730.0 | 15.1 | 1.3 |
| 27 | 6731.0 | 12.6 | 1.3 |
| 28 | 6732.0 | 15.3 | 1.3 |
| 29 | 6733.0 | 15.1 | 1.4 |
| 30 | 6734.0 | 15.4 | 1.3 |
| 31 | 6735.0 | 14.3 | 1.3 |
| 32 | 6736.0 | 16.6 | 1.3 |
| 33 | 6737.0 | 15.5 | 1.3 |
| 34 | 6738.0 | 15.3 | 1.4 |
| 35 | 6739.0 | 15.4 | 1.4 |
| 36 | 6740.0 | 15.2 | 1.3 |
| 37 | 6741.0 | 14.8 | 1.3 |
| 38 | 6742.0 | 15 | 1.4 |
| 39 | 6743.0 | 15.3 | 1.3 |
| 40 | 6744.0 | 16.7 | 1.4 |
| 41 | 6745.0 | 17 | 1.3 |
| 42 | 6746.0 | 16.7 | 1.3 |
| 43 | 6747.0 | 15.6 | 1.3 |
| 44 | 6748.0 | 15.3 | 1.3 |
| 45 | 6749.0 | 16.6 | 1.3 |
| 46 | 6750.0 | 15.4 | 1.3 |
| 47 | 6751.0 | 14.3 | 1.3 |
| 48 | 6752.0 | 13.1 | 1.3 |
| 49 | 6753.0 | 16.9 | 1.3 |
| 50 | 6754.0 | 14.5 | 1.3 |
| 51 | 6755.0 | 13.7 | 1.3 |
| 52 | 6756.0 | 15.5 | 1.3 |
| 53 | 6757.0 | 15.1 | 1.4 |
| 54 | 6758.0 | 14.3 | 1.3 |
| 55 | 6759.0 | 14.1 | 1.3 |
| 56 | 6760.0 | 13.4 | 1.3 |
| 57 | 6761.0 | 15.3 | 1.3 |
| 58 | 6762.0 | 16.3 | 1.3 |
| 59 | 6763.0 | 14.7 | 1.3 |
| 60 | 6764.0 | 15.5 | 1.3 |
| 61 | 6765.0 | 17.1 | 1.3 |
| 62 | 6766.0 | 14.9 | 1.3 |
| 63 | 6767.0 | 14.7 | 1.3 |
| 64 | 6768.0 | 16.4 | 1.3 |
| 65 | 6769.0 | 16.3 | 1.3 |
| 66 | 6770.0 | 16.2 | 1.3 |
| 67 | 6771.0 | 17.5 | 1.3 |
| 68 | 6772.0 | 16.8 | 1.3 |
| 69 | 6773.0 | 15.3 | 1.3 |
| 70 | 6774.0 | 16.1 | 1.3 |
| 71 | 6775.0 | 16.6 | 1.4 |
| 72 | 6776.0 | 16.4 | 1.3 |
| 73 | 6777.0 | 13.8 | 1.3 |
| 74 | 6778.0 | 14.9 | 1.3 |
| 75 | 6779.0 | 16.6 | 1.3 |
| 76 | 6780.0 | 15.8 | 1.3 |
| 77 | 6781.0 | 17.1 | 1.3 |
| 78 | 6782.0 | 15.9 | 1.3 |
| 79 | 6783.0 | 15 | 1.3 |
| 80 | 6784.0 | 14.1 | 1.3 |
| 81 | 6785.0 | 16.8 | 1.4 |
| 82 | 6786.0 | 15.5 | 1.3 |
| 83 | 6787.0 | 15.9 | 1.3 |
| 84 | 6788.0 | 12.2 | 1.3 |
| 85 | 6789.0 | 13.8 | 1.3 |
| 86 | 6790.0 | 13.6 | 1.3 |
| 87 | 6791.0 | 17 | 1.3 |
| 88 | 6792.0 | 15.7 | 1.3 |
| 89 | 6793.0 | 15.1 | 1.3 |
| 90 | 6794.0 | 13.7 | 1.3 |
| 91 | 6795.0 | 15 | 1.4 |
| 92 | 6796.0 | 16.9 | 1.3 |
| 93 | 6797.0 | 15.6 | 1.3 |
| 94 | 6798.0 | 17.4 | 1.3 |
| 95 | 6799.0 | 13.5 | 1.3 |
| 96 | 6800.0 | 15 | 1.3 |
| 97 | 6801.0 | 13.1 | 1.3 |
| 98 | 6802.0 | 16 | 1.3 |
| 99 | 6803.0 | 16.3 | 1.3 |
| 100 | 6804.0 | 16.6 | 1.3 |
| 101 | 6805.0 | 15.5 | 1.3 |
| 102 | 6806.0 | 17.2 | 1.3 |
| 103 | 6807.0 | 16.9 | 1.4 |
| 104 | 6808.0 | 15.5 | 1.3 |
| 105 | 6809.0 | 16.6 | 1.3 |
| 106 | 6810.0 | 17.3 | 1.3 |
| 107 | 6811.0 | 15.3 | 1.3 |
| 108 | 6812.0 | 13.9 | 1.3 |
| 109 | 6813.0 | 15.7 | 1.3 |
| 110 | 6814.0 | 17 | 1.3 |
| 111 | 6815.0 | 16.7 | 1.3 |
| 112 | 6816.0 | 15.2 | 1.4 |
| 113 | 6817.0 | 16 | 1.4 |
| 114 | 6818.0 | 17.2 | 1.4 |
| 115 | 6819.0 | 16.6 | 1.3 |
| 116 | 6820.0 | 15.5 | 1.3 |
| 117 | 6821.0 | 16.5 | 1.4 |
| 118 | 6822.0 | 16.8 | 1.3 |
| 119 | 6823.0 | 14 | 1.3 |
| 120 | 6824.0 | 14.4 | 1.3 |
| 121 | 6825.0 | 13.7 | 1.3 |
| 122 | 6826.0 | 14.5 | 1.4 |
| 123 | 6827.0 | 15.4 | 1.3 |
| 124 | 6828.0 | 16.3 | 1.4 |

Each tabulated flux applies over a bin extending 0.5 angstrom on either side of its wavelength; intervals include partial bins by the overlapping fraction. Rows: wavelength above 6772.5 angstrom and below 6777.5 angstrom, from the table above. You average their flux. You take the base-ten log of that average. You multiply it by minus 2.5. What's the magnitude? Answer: -2.99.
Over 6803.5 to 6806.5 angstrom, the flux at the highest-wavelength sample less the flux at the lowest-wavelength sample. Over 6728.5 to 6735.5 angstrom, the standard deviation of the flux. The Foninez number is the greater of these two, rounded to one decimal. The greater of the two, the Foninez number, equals 1.0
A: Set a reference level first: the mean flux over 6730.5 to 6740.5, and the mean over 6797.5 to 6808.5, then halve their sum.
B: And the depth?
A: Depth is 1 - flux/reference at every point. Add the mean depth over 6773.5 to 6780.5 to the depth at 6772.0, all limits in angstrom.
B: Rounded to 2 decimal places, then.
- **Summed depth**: -0.11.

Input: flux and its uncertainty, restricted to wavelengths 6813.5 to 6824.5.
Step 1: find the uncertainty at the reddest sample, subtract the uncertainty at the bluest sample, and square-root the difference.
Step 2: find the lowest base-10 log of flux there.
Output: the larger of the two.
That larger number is 1.15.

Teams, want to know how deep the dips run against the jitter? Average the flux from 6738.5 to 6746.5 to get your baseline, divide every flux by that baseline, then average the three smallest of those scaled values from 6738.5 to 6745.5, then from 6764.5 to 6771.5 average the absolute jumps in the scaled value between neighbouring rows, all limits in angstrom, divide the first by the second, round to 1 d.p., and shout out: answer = 16.1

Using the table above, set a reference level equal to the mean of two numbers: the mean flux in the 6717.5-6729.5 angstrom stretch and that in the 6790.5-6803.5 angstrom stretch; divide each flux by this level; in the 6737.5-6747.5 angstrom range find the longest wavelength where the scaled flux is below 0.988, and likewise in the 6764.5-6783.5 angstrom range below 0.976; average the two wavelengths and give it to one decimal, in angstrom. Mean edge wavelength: 6763.0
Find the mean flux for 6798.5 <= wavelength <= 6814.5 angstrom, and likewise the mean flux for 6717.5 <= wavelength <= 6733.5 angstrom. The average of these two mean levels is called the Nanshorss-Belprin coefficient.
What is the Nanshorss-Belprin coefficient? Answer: 15.7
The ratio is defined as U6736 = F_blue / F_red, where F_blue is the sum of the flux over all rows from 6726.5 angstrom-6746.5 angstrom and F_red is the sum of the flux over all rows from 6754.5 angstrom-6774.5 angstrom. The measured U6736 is 0.99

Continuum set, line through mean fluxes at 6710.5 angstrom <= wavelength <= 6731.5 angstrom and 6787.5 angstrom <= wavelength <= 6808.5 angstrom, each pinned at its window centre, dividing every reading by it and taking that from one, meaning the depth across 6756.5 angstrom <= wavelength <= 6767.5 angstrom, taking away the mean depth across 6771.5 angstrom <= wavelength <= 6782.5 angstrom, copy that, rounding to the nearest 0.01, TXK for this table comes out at 0.06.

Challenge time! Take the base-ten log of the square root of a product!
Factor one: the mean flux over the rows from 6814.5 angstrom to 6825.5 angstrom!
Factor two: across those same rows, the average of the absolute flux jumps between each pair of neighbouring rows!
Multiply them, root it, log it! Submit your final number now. 0.61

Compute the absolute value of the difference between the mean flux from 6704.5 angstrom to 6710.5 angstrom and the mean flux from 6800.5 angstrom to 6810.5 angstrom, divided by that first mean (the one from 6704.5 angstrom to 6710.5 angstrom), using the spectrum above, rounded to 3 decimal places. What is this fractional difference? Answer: 0.082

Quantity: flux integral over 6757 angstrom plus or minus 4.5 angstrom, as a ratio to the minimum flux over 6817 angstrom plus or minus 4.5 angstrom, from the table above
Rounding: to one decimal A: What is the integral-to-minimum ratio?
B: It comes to 8.7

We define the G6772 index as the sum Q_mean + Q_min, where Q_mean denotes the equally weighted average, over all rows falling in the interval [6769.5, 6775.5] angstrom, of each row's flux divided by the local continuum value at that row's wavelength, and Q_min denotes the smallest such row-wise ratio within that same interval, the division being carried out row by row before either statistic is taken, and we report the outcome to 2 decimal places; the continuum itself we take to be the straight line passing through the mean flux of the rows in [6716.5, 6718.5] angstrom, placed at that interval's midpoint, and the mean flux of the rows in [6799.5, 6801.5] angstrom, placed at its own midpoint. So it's 2.20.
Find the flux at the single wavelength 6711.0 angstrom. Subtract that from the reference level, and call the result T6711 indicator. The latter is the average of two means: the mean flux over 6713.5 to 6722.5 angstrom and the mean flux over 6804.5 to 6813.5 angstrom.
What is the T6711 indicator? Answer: 1.3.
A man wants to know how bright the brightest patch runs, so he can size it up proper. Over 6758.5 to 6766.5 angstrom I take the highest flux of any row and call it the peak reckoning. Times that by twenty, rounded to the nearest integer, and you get 342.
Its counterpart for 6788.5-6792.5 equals 340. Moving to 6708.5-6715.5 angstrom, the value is 318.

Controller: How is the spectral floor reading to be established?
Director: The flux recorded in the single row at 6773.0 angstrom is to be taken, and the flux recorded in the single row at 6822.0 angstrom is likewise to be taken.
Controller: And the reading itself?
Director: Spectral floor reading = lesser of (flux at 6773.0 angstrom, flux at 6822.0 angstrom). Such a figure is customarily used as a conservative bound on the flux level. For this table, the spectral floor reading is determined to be 15.3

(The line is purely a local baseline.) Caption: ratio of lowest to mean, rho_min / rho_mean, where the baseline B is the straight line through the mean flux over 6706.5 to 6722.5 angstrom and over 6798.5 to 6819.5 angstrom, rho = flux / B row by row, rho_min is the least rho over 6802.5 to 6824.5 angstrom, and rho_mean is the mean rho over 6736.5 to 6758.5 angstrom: 0.89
